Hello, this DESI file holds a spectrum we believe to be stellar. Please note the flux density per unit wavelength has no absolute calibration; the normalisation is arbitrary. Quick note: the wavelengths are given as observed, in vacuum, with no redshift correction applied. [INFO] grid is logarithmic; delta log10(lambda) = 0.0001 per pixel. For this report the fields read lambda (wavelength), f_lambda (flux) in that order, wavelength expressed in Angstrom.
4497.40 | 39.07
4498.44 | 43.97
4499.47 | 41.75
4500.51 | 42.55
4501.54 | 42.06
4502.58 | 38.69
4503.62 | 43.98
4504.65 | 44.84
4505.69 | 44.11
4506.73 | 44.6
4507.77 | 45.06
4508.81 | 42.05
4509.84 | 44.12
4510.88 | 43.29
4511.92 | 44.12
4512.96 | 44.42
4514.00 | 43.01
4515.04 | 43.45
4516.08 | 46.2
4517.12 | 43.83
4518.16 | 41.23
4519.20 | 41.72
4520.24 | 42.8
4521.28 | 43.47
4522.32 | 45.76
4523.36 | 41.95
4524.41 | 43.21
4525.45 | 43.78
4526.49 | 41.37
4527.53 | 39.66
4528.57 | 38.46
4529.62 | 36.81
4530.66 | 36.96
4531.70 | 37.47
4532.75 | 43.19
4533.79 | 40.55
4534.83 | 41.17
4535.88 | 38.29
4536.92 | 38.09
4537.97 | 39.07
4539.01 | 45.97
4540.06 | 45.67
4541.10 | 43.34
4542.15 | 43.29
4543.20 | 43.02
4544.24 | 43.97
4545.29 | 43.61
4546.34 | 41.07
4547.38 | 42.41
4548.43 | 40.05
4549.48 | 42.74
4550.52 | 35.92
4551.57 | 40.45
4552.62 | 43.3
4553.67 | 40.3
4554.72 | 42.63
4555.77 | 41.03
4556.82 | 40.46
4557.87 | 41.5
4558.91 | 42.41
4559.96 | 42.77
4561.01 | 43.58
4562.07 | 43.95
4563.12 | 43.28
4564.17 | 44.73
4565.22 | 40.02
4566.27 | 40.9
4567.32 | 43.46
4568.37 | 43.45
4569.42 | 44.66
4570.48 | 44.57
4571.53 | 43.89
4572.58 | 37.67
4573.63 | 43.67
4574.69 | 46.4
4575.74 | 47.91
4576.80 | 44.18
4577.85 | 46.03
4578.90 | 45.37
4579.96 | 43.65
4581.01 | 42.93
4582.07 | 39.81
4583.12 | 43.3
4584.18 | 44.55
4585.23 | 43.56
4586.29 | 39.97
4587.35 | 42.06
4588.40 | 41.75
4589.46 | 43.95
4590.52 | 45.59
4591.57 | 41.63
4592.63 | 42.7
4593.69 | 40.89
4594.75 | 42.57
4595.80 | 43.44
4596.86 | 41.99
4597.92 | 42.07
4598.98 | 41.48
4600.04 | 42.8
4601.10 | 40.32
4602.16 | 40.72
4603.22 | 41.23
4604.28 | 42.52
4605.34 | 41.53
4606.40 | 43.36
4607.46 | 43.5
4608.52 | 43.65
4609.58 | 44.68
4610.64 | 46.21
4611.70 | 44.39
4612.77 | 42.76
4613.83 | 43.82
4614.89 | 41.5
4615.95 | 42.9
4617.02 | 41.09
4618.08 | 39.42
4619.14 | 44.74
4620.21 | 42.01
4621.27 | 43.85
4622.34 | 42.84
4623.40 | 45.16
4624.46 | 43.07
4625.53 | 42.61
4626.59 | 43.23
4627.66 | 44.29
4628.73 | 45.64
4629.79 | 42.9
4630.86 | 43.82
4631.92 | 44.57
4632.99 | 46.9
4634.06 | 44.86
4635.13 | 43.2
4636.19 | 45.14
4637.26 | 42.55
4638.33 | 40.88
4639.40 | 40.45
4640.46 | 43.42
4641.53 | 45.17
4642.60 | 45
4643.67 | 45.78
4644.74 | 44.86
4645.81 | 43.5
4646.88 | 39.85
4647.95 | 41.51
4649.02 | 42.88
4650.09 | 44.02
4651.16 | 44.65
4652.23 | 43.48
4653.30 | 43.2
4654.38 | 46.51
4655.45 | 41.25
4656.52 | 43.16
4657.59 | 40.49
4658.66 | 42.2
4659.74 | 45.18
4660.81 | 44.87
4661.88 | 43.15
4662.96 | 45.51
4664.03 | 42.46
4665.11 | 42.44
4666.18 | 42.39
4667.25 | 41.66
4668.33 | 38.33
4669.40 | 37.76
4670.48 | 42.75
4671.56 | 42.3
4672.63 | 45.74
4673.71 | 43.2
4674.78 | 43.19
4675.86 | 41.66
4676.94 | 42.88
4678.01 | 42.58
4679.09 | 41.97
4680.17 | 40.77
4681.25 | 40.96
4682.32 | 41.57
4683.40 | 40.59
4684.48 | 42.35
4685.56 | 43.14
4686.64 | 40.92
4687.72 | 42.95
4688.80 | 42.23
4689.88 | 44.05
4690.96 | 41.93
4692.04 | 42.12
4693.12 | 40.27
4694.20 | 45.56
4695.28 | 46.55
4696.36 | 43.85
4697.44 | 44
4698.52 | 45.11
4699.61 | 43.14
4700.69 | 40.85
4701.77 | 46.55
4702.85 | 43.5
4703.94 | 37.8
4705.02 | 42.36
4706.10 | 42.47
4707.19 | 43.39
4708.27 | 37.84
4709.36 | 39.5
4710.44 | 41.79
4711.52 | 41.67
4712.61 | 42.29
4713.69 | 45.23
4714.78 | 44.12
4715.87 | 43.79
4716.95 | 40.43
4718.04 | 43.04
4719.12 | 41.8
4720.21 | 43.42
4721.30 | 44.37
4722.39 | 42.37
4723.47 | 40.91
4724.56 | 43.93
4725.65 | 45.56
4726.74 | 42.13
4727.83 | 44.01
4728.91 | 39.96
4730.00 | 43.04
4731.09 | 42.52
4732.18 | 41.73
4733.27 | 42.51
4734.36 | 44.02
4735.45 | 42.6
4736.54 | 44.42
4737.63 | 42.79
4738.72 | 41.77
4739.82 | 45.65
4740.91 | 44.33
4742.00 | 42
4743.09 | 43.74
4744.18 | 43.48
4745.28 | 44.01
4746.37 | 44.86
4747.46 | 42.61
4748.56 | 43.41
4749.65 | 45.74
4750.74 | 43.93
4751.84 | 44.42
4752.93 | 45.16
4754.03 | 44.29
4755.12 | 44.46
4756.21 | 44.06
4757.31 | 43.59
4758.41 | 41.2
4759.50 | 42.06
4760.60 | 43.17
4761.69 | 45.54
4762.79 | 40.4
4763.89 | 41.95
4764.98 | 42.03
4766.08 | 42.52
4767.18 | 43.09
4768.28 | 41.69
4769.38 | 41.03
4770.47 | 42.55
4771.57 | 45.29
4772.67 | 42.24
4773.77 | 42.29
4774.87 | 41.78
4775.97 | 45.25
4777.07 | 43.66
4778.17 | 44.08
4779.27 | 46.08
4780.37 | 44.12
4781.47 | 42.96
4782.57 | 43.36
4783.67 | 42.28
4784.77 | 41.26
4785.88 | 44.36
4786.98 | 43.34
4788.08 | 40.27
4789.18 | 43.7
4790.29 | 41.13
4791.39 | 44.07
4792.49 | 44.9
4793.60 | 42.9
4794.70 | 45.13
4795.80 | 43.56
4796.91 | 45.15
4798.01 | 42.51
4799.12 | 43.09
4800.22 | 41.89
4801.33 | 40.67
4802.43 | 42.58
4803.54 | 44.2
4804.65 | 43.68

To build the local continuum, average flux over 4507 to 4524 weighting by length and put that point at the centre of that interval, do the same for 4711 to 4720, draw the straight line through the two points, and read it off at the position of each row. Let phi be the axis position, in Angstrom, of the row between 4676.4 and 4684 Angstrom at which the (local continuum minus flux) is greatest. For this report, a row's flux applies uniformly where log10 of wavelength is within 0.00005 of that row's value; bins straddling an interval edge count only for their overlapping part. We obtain 4683.40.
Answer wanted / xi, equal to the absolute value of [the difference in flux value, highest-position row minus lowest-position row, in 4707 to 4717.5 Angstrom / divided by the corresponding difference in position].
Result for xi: 0.30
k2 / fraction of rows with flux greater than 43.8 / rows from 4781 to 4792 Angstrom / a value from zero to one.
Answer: 0.200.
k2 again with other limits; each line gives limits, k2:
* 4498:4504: 0.333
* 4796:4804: 0.286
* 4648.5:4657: 0.375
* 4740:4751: 0.500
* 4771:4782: 0.500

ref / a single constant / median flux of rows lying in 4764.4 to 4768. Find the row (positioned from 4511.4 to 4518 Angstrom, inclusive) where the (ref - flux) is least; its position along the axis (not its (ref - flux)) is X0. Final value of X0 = 4516.08 Angstrom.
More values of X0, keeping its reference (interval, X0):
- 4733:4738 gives 4736.54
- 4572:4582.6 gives 4575.74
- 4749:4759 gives 4749.65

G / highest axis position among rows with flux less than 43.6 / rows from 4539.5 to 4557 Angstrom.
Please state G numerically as 4556.82 Angstrom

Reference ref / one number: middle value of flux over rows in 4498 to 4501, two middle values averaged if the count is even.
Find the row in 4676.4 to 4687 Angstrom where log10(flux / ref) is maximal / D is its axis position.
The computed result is 4685.56 Angstrom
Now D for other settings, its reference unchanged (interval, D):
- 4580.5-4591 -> 4590.52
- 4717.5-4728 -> 4725.65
